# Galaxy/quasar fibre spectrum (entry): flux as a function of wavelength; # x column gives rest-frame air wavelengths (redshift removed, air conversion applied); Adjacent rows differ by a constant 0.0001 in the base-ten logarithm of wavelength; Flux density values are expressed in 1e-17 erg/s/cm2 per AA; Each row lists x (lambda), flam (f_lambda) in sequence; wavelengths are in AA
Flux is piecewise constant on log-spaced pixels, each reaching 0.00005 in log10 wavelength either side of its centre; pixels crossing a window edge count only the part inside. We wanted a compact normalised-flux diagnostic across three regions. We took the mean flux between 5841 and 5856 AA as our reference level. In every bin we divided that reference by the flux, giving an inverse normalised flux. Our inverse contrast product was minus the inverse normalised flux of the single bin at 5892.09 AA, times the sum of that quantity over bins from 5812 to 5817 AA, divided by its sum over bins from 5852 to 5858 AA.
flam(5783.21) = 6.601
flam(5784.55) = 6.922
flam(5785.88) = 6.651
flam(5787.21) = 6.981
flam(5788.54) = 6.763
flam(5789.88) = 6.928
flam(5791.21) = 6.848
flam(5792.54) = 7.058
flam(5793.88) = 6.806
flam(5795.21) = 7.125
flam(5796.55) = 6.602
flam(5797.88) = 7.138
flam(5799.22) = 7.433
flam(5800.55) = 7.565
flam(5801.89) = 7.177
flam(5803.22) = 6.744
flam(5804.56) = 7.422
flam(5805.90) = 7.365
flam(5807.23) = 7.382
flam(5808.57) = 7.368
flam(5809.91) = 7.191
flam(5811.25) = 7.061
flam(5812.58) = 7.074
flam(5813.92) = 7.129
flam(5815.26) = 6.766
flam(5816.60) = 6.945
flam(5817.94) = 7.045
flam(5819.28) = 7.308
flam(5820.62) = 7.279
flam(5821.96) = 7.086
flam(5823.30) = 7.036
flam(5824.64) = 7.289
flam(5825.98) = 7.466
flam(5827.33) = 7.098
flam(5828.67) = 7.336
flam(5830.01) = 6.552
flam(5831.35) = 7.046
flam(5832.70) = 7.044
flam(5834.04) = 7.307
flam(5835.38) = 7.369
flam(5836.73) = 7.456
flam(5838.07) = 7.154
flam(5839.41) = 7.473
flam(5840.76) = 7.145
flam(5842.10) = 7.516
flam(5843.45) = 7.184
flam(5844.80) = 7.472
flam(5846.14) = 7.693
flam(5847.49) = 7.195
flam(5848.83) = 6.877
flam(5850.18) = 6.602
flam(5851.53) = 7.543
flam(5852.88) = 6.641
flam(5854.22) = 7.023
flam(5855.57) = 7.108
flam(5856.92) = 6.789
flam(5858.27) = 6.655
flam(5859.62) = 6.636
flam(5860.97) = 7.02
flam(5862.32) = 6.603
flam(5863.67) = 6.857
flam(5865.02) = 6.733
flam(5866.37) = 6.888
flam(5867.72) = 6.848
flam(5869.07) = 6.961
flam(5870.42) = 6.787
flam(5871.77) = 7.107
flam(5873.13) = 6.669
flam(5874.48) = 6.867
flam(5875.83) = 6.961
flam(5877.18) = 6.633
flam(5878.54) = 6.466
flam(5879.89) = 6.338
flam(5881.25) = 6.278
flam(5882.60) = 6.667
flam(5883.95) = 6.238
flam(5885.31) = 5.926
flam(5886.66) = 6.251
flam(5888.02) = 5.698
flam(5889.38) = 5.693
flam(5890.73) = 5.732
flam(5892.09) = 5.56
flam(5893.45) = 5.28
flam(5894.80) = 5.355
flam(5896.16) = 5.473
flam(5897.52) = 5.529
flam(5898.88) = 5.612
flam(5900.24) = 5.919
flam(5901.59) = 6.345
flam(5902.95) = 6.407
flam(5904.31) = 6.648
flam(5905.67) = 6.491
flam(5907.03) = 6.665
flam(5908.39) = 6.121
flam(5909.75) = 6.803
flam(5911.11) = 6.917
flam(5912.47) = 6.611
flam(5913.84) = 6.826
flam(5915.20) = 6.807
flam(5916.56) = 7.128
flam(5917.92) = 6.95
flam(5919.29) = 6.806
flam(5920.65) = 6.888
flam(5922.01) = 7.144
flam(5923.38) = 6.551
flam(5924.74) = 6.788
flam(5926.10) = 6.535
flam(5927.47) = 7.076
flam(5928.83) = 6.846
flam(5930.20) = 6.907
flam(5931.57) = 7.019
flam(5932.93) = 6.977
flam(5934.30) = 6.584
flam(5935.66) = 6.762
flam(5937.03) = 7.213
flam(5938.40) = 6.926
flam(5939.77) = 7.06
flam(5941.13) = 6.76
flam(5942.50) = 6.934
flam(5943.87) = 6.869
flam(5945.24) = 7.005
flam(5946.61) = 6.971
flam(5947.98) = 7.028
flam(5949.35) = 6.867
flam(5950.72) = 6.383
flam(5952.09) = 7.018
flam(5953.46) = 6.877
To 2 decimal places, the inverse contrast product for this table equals -1.27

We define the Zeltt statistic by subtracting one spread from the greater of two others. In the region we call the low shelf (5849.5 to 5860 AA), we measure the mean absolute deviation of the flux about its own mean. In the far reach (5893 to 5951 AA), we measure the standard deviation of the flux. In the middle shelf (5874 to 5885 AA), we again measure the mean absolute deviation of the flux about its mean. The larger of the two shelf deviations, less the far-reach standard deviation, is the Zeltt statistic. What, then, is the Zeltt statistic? -0.24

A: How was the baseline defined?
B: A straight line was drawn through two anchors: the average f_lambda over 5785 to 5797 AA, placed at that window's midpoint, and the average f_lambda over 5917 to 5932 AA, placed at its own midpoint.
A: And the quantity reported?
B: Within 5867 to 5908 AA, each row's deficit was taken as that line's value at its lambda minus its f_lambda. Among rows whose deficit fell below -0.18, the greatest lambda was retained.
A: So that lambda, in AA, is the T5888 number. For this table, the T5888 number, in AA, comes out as 5871.77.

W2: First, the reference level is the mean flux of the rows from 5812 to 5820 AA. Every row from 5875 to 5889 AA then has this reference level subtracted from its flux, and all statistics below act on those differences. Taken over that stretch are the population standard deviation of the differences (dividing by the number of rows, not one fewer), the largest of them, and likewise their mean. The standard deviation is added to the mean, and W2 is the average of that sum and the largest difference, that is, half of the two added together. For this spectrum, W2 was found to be -0.2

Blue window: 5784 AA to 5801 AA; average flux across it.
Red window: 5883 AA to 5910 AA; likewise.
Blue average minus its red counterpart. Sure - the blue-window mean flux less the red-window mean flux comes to 1.00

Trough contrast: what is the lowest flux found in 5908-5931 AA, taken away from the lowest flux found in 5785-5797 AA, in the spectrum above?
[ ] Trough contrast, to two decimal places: 0.48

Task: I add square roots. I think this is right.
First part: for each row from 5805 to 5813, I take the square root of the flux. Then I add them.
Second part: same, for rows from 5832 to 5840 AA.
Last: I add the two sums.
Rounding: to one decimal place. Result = 32.4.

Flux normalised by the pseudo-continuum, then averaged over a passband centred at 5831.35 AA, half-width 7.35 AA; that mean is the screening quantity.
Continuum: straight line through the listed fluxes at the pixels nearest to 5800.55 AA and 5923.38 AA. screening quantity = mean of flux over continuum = 0.98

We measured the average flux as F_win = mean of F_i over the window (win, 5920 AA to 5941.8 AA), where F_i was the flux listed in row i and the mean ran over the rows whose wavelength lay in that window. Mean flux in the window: 6.9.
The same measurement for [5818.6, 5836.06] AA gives 7.2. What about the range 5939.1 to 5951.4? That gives 6.9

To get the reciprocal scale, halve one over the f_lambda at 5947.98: 0.0711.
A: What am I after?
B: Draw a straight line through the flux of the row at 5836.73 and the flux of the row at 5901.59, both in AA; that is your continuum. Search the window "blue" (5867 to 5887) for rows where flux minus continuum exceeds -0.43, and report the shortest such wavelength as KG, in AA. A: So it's 5867.72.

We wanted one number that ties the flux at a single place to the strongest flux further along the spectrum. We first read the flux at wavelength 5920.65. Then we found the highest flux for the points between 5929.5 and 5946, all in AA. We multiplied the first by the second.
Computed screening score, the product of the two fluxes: 50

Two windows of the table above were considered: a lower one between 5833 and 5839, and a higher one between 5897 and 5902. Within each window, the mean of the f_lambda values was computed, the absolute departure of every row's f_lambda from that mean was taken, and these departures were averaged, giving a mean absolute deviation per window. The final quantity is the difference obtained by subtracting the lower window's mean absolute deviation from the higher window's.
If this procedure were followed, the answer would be 0.19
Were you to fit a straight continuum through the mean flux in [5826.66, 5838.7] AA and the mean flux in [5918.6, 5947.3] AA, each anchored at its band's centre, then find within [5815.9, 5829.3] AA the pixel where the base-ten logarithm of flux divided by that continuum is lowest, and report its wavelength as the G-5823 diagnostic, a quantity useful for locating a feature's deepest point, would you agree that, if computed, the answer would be 5816.60 AA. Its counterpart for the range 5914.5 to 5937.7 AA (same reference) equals 5926.10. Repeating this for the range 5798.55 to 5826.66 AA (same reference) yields 5803.22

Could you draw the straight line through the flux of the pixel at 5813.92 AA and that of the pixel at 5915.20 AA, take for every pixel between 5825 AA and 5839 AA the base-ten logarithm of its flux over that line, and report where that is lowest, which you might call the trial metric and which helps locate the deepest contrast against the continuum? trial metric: 5830.01 AA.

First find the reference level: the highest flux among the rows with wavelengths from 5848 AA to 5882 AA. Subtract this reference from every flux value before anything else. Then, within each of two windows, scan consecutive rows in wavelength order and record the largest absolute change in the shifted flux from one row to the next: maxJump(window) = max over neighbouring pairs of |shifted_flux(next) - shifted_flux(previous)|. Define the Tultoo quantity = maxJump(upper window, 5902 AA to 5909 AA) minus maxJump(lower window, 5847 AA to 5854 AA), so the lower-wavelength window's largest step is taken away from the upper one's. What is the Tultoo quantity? -0.40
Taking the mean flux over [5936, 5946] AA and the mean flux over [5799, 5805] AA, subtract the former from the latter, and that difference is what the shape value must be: 0.30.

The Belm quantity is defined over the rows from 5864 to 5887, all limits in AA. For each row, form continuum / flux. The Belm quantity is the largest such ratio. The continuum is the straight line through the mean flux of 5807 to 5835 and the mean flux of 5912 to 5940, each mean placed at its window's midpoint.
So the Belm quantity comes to 1.18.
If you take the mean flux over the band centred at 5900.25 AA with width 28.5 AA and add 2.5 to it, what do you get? 8.6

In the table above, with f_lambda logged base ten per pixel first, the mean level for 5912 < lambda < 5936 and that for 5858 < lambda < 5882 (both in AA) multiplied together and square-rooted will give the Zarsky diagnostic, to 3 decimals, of 0.832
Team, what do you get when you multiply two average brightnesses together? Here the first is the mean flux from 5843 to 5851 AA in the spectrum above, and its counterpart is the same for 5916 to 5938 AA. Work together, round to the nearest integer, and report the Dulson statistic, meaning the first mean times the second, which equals 49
